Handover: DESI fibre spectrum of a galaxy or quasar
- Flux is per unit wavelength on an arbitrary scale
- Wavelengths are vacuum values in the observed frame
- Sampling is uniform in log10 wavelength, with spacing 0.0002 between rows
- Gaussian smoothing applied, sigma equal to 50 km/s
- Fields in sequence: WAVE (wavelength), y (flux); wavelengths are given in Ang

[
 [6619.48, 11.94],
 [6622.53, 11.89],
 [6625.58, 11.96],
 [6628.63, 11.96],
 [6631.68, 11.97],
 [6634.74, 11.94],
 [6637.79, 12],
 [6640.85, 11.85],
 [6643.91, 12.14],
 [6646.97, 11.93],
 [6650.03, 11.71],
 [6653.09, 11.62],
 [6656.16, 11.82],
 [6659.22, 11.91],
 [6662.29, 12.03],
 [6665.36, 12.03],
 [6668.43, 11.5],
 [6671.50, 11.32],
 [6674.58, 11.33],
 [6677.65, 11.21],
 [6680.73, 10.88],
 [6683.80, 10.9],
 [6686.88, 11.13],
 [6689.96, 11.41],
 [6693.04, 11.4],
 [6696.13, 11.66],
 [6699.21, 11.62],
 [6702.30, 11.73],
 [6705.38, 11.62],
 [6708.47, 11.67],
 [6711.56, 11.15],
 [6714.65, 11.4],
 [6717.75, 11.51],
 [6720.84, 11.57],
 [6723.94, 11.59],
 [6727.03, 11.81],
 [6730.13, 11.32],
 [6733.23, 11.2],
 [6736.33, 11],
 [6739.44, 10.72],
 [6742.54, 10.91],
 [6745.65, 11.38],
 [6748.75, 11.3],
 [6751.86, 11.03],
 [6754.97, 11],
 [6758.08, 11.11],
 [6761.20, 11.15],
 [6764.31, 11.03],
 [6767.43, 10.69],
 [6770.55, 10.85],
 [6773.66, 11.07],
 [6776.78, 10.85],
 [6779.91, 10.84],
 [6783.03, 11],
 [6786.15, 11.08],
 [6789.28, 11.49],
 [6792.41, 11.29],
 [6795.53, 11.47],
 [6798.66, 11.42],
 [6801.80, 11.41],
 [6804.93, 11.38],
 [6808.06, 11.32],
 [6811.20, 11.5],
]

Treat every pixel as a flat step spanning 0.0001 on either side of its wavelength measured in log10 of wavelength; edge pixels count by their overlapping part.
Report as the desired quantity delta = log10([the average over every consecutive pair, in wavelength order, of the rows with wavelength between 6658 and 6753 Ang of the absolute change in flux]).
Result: -0.7228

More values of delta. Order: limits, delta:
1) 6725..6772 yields -0.6837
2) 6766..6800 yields -0.7721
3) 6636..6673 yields -0.7233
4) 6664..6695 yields -0.7212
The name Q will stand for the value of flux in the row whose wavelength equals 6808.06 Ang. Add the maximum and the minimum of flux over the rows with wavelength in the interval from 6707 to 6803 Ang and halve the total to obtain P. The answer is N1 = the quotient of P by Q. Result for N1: 0.99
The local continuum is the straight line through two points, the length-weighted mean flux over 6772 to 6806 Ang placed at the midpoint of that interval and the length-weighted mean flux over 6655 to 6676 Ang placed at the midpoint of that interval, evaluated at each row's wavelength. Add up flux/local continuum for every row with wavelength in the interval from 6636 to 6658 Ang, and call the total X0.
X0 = 7.05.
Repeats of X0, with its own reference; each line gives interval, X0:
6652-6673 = 7.02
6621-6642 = 7.06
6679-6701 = 6.81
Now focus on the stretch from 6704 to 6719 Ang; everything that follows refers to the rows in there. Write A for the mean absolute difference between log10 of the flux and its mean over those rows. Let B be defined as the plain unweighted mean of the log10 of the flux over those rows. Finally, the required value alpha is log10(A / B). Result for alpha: -2.25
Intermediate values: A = 0.006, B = 1.06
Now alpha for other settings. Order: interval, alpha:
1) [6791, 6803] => -2.71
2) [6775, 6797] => -2.06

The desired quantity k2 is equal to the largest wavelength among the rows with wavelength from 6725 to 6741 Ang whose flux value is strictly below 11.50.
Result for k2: 6739.44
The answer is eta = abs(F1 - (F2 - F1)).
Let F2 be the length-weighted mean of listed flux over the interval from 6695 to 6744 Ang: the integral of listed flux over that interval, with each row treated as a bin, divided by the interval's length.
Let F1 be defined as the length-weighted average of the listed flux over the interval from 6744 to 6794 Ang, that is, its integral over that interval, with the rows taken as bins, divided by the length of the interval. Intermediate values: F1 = 11.1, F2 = 11.4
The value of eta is 10.7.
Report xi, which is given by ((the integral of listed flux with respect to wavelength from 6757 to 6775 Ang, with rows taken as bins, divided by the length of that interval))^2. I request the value 121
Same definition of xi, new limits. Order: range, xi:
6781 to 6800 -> 127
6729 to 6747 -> 123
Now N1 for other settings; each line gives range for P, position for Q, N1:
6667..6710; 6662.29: 0.94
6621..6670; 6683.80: 1.08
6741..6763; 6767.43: 1.04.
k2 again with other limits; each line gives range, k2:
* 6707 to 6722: 6714.65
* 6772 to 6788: 6786.15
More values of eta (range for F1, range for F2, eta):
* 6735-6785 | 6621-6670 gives 10.1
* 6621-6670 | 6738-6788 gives 12.8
